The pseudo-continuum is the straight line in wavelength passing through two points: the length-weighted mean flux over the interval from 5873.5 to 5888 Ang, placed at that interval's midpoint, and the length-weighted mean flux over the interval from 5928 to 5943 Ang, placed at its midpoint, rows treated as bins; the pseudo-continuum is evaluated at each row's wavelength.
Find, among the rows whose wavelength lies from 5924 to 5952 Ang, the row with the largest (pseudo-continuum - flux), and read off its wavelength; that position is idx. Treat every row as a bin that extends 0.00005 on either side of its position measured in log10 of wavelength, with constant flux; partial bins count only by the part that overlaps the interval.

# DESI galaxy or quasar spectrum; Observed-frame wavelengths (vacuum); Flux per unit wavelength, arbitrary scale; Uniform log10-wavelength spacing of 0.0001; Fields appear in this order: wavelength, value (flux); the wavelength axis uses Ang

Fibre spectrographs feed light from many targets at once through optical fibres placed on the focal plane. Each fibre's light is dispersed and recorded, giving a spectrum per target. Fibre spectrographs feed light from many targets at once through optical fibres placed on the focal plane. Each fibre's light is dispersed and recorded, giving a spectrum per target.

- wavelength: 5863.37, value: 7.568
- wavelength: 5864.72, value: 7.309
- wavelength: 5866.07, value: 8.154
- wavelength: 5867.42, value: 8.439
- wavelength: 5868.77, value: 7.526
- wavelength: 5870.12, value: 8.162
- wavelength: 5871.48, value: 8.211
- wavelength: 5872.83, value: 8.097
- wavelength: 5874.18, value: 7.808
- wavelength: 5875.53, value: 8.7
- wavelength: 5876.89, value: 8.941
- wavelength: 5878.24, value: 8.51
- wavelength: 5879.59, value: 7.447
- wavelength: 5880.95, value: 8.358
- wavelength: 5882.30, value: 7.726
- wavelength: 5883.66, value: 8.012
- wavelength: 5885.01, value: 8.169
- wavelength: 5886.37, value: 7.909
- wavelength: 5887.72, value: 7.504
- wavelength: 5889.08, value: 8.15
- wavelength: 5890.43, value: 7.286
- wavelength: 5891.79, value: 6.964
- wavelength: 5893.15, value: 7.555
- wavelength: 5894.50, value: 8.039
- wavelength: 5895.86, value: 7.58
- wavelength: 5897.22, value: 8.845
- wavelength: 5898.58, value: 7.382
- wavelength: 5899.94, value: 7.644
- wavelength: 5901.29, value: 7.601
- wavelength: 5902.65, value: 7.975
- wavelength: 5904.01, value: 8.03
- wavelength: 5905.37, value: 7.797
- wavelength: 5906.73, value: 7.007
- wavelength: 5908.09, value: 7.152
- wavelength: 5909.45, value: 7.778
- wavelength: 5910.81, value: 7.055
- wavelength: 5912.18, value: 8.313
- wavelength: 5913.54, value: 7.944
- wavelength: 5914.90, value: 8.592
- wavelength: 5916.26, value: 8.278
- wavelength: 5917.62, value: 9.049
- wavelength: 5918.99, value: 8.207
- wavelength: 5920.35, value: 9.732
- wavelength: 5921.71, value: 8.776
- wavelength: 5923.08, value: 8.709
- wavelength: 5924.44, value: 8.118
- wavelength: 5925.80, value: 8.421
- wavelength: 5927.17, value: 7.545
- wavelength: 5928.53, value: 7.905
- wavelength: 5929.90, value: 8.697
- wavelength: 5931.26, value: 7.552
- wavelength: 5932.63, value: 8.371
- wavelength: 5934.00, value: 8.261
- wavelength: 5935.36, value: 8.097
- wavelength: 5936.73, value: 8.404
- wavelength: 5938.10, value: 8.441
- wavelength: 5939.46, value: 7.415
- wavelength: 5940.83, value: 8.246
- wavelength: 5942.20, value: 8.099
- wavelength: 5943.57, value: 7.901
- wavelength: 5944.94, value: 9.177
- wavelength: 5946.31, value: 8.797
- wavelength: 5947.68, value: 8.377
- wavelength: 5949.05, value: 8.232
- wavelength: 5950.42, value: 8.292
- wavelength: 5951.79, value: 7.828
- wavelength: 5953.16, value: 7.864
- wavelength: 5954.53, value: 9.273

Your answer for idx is 5939.46 Ang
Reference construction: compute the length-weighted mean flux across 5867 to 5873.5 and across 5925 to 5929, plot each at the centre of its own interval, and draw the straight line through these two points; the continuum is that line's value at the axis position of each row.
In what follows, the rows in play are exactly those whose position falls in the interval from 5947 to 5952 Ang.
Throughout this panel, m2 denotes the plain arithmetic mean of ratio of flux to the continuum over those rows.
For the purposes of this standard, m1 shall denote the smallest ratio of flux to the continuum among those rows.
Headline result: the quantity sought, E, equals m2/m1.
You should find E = 1.04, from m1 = 0.99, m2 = 1.03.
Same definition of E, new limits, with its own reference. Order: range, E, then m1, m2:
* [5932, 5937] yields 1.02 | 1.02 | 1.04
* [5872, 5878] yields 1.07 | 0.97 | 1.04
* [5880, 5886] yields 1.04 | 0.96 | 1.00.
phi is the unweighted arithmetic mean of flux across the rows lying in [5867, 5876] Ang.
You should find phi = 8.1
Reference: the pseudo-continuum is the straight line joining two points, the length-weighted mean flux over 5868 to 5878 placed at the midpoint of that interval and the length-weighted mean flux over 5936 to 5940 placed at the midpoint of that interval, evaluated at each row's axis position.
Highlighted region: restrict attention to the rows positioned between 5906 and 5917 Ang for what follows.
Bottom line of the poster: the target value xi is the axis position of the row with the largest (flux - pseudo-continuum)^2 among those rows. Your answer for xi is 5906.73 Ang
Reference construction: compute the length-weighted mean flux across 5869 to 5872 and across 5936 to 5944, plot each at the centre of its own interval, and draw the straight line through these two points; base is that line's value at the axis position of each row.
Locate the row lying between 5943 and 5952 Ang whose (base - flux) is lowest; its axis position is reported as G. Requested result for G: 5944.94 Ang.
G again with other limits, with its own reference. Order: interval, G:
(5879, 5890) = 5880.95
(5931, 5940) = 5938.10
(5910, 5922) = 5920.35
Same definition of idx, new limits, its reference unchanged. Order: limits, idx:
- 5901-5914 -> 5906.73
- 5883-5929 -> 5891.79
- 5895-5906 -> 5898.58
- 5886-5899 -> 5891.79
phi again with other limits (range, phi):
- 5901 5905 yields 7.9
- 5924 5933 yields 8.1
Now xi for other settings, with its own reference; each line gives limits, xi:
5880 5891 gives 5890.43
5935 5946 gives 5944.94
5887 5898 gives 5891.79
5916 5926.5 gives 5920.35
